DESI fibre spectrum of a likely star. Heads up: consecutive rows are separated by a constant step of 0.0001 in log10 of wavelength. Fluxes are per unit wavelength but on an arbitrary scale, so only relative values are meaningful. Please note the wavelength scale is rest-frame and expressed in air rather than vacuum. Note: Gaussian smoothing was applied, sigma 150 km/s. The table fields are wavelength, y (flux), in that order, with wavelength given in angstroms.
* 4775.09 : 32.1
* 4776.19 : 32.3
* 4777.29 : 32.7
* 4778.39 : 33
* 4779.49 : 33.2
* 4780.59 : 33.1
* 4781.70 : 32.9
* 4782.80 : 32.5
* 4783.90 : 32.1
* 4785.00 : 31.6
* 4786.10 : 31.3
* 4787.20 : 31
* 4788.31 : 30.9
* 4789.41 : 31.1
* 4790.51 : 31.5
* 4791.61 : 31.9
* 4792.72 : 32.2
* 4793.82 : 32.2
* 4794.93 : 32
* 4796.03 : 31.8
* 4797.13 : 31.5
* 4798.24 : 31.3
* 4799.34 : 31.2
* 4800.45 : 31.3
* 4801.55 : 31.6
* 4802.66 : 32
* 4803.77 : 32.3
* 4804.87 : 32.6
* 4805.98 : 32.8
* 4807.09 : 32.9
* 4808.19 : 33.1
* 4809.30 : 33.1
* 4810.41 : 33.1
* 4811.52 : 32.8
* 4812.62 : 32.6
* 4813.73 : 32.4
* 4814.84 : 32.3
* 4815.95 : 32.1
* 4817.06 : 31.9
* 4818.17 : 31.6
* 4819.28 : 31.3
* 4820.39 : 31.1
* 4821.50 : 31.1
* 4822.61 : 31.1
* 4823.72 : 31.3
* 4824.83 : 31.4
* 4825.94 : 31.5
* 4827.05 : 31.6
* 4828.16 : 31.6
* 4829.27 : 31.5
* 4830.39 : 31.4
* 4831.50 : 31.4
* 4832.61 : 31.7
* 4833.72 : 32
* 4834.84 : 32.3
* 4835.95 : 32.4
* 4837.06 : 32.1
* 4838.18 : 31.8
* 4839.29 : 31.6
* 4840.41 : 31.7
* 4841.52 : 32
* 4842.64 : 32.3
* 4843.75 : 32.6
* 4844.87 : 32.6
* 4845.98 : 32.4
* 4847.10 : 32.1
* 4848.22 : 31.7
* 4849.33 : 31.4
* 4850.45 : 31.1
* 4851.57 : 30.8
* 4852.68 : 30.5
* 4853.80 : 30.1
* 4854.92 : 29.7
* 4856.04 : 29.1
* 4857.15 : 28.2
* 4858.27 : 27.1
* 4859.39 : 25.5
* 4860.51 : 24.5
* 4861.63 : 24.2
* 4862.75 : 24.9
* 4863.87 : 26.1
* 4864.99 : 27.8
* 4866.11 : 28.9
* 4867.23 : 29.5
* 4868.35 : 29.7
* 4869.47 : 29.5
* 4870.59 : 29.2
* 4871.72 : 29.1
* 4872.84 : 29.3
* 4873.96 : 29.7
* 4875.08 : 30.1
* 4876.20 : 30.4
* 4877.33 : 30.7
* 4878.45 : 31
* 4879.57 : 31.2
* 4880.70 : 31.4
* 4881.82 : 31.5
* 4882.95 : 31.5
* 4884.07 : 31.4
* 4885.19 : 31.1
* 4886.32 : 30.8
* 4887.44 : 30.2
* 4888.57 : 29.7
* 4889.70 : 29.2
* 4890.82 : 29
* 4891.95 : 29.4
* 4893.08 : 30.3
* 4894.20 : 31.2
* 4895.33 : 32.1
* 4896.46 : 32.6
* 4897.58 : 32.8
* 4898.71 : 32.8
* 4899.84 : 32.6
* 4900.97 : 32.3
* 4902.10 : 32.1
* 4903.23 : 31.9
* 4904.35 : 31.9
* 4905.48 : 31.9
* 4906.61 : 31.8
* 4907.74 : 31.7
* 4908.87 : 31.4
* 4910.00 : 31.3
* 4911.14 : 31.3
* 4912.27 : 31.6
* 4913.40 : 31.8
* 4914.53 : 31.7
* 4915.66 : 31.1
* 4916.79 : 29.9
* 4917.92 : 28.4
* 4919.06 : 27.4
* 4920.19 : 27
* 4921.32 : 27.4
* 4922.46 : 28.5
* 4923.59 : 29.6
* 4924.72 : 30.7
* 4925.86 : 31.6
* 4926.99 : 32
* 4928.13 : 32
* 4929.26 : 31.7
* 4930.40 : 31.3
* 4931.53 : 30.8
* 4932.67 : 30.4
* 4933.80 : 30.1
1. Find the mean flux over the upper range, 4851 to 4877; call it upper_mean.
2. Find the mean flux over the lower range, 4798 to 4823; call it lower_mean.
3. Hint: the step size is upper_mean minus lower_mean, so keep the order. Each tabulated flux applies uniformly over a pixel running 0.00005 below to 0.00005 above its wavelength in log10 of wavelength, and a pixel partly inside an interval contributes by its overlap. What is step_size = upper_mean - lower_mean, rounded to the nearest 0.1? -3.6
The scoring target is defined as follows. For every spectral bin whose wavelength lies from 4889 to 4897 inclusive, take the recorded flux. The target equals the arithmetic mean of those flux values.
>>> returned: 30.5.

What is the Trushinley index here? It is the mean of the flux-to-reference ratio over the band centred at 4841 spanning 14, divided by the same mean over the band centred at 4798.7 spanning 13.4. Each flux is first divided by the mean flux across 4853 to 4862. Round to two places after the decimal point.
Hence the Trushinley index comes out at 1.01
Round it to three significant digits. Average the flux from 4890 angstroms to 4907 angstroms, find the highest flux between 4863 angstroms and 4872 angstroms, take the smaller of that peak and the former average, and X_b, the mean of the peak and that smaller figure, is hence 29.7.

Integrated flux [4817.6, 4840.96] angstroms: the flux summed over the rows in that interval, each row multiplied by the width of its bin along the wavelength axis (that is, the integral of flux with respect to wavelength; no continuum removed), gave 738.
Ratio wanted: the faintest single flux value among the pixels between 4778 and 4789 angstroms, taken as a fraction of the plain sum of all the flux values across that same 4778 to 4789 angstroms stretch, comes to 0.096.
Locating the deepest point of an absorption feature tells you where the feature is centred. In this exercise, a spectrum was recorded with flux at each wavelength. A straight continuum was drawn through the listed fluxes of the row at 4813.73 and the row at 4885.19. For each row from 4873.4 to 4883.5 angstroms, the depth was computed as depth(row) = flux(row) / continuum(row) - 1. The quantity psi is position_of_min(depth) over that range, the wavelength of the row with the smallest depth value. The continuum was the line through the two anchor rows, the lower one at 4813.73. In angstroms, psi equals 4873.96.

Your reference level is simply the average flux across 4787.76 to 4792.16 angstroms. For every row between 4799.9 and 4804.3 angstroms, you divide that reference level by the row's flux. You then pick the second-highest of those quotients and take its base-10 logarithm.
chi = -0.003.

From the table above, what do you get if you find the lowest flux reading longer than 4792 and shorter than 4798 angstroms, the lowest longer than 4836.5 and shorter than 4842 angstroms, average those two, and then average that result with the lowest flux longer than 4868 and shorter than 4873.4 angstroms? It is 30.3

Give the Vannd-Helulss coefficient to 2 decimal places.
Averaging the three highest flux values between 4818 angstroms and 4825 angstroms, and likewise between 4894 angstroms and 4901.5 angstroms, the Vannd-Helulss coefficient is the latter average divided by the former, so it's 1.04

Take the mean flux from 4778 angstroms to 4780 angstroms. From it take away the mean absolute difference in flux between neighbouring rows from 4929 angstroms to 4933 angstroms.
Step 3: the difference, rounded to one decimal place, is 32.7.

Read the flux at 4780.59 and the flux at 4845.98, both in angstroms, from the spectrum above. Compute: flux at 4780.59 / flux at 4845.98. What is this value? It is 1.02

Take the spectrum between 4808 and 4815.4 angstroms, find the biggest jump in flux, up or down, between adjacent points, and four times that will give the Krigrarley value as 1.2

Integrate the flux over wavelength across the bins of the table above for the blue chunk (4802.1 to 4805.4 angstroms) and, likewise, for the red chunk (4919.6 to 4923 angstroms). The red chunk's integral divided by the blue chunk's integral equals 0.88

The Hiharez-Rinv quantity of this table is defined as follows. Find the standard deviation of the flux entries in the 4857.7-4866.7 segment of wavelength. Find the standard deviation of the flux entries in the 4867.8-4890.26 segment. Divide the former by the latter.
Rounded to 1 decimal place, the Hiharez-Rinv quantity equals 1.9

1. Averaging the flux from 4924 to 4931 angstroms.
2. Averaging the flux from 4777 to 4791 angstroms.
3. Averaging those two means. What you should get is 31.8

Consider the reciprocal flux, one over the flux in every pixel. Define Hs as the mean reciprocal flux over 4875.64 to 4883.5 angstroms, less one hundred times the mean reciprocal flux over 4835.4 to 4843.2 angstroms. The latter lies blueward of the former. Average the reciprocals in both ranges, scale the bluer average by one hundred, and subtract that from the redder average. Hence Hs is -3.09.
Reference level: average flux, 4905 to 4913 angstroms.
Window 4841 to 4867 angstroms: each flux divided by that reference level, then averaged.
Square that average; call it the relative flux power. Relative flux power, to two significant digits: 0.87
